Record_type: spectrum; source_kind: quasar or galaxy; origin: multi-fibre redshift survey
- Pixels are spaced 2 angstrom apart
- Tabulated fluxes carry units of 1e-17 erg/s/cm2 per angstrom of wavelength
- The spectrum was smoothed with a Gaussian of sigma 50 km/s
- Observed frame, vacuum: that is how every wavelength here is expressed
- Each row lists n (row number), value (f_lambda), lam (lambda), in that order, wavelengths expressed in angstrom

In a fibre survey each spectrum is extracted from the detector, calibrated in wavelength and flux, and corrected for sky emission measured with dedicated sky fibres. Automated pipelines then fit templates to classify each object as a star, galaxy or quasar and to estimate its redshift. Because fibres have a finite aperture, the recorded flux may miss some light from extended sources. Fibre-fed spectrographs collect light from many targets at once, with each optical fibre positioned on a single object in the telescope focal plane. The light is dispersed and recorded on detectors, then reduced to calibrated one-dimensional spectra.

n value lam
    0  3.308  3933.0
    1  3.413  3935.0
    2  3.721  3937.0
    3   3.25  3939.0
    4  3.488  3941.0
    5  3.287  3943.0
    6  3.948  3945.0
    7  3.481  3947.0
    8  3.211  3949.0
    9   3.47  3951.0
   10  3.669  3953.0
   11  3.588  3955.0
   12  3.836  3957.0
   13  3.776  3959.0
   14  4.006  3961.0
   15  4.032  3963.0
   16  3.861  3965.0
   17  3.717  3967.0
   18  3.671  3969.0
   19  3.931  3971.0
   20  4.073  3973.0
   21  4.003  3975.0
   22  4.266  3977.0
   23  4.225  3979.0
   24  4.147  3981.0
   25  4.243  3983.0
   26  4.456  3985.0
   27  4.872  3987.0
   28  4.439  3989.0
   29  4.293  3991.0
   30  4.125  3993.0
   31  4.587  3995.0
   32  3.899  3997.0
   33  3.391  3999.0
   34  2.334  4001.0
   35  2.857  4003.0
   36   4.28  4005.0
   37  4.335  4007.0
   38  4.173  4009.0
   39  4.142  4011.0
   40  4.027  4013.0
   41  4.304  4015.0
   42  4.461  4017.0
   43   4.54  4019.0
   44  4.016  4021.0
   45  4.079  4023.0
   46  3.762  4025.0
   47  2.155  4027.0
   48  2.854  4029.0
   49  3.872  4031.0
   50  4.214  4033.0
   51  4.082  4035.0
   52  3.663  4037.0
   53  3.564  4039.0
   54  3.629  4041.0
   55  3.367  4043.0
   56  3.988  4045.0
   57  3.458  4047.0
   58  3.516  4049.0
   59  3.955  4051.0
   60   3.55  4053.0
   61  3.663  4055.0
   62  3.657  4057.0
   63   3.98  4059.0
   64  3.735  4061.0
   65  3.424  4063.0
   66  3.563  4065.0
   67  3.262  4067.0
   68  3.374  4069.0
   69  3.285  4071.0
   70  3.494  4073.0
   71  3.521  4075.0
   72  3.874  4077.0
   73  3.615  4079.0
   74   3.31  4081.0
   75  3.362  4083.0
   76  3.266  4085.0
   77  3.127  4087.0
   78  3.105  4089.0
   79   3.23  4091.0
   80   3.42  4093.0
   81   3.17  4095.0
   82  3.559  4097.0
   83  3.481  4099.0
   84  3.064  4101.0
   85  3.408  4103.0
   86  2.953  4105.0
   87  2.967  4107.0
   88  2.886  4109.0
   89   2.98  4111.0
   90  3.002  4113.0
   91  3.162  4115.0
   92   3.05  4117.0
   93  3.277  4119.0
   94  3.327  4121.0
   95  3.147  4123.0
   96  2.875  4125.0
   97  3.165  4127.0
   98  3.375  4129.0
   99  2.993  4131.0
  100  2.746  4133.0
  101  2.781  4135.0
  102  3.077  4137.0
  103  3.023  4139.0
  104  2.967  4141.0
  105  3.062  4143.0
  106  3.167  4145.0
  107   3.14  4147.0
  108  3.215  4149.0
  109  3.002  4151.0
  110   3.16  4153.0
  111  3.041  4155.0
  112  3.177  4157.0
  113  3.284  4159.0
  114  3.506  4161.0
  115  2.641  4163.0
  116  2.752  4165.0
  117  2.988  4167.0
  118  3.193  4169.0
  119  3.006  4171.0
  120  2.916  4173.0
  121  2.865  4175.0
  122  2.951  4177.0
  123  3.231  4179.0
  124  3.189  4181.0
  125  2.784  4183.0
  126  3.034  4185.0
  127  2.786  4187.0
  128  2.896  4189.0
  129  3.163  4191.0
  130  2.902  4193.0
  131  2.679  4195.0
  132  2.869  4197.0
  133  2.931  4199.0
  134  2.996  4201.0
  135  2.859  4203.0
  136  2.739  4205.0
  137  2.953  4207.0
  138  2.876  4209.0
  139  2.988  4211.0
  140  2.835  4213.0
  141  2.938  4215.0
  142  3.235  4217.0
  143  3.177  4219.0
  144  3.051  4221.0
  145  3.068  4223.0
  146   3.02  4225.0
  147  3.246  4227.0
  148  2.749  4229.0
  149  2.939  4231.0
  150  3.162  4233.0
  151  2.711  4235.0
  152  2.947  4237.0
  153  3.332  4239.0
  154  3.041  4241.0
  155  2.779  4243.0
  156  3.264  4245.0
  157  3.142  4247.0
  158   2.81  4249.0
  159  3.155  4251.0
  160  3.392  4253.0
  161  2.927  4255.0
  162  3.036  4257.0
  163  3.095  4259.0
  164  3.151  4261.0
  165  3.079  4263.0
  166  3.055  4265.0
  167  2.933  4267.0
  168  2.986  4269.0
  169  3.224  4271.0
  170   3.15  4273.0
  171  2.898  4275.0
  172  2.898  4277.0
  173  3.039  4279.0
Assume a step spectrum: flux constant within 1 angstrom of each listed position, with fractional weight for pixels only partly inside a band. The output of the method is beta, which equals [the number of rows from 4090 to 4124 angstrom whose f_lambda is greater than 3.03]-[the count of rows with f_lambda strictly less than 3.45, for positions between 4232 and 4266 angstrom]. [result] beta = -5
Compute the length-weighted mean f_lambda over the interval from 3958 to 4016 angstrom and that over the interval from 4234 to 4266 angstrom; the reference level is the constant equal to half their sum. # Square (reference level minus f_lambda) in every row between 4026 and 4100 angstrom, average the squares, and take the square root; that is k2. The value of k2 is 0.37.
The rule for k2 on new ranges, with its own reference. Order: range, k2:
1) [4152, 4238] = 0.58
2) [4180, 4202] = 0.62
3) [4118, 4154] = 0.48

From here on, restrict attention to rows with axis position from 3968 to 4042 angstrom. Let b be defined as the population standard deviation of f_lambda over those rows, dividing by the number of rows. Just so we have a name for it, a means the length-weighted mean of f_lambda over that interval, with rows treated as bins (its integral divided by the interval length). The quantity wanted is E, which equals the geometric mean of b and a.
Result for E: 1.51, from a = 3.94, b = 0.58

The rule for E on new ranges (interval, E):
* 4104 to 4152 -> 0.69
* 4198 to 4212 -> 0.49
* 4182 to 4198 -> 0.64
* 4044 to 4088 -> 0.92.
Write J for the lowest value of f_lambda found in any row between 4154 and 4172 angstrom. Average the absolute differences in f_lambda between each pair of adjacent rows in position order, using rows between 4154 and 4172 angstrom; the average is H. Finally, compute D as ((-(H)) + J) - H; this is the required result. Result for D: 2.12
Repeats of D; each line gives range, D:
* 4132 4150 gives 2.56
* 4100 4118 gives 2.57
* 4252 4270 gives 2.69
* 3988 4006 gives 1.09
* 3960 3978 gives 3.39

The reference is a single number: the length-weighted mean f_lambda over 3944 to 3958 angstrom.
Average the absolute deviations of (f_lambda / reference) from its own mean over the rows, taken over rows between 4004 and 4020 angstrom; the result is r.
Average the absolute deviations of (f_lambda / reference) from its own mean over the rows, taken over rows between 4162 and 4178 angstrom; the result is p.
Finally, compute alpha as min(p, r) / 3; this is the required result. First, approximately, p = 0.034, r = 0.035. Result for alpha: 0.011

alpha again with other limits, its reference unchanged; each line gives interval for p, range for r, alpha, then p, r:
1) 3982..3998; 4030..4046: 0.021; 0.062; 0.067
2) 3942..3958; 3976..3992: 0.015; 0.055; 0.046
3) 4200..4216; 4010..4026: 0.007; 0.020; 0.056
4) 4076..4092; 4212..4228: 0.010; 0.053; 0.031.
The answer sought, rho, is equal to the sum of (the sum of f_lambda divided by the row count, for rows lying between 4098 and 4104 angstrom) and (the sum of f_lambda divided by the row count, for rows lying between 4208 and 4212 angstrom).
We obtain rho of 6.2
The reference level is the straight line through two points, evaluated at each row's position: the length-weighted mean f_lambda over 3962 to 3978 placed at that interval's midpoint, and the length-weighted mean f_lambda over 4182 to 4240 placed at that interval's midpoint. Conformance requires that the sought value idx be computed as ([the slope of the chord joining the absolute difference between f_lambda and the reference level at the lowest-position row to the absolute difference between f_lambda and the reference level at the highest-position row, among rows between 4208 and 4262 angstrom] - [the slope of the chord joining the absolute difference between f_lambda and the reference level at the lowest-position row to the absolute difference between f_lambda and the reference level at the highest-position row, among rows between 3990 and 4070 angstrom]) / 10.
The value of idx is 0.0009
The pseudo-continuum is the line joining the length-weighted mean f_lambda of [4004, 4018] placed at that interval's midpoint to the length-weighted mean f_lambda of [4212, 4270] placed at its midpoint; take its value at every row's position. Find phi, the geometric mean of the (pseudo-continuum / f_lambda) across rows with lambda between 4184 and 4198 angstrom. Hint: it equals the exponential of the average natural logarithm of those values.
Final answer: 1.139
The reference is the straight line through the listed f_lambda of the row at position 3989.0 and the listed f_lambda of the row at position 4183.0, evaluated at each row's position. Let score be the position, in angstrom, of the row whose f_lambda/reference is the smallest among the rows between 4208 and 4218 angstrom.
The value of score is 4213.0 angstrom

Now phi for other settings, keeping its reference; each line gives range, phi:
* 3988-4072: 1.116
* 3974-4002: 1.081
